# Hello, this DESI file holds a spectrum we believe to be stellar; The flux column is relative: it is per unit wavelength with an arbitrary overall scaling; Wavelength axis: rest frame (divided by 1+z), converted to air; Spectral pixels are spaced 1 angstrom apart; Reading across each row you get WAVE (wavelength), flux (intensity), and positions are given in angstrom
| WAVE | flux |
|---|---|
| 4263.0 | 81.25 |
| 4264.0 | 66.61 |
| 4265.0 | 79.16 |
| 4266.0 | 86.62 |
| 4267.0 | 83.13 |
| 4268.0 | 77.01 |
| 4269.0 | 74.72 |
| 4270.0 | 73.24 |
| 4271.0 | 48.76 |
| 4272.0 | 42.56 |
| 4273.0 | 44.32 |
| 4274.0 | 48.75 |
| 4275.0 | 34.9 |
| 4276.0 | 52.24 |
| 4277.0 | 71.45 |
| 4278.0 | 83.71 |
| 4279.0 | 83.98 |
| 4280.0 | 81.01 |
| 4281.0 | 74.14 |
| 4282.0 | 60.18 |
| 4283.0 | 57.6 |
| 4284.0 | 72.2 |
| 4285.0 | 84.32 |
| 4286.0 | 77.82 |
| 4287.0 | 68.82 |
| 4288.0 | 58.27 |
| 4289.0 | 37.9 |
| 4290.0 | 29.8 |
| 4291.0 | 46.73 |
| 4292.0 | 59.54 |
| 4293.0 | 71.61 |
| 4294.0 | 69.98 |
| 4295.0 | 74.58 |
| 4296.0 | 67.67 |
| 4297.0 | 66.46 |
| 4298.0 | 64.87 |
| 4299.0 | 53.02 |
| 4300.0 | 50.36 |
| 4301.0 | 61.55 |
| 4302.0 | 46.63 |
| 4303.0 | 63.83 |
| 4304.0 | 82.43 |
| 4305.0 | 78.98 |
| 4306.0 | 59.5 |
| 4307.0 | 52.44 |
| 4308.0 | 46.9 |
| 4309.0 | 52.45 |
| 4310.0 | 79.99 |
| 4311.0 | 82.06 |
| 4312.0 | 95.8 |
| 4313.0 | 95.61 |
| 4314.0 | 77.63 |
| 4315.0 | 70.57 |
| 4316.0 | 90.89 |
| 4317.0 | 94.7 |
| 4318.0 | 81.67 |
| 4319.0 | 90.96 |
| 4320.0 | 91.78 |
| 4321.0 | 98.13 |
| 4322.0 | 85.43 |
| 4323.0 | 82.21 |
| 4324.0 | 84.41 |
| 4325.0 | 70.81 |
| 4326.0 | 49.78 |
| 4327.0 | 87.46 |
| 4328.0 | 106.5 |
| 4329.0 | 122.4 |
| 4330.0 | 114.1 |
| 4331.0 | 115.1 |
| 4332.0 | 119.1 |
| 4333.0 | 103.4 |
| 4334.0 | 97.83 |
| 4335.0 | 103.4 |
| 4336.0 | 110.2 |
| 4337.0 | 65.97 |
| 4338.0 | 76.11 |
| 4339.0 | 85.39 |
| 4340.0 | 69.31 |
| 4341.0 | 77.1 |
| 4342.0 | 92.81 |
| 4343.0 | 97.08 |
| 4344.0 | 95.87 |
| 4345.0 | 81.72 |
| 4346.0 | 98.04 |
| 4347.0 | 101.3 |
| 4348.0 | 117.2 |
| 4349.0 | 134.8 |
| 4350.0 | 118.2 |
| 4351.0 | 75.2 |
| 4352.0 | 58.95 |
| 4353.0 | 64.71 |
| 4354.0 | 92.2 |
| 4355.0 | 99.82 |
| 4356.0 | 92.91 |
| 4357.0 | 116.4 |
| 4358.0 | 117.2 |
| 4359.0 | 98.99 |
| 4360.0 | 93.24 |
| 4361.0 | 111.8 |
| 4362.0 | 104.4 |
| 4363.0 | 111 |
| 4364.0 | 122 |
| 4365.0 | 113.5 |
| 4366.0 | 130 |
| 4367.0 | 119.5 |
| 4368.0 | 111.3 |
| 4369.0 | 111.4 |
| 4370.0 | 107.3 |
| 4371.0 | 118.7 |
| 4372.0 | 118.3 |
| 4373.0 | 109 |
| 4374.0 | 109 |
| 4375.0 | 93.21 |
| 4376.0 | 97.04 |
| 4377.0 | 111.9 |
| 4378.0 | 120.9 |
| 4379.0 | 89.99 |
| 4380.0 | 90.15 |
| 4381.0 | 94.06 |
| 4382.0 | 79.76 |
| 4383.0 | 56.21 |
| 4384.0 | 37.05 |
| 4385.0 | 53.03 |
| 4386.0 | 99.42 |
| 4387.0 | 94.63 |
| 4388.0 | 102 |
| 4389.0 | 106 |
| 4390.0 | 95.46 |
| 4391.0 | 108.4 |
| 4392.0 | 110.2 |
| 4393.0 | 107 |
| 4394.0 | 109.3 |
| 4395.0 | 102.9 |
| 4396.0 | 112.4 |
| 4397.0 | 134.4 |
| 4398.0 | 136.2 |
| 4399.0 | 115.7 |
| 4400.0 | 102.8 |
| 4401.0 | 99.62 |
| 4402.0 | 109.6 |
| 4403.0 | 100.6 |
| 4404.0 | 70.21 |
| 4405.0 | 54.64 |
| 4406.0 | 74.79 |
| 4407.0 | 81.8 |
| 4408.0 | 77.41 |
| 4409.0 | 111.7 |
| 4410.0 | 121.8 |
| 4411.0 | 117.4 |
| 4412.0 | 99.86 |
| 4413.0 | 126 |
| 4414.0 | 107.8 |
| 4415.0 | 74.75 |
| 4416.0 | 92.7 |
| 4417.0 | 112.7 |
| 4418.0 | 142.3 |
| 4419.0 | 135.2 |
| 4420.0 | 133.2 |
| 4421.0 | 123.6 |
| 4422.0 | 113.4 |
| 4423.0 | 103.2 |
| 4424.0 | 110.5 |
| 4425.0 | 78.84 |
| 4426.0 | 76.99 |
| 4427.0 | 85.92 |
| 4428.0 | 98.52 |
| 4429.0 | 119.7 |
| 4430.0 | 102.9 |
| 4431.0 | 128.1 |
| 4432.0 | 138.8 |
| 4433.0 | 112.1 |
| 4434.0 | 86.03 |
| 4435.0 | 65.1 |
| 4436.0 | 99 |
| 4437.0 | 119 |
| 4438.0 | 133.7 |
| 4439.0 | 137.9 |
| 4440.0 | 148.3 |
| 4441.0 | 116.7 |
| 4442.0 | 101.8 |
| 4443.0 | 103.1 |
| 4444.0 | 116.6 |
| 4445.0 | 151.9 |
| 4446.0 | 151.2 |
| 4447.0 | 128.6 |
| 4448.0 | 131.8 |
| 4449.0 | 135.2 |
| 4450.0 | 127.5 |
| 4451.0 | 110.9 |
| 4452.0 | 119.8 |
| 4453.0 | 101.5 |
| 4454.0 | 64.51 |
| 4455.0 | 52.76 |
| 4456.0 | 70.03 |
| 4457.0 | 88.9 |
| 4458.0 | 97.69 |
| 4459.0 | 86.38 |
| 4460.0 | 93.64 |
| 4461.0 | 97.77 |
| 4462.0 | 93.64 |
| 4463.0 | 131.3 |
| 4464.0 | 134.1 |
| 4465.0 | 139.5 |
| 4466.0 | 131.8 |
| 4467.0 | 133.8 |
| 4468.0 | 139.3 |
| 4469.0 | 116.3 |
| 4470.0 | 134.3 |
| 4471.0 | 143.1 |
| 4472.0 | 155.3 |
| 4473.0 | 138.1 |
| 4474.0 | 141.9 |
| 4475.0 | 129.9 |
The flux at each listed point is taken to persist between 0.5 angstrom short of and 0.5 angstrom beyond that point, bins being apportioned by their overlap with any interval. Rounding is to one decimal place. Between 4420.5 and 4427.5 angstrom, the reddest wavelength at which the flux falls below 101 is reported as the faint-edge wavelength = 4427.0 angstrom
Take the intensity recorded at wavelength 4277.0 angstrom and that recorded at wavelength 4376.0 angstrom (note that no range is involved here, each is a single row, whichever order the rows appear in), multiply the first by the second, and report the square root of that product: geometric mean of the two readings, 83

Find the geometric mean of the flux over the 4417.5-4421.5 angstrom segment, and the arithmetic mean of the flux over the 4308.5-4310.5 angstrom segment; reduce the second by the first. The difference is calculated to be -67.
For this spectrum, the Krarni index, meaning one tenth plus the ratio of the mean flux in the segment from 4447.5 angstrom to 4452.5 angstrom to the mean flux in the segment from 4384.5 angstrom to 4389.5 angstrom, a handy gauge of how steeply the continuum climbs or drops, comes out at 1.47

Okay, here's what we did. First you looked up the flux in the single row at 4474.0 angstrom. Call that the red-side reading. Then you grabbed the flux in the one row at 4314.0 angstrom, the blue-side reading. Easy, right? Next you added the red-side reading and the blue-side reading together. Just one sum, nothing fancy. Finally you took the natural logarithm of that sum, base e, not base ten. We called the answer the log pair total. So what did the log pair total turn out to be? 5.39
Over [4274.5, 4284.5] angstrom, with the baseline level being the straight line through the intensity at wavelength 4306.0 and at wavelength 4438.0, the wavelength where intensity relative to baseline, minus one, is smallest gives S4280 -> 4275.0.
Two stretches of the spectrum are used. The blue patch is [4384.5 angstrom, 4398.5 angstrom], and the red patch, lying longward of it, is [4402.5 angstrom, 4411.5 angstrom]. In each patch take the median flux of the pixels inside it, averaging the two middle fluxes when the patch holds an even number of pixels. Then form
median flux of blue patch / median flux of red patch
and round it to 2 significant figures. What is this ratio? 1.3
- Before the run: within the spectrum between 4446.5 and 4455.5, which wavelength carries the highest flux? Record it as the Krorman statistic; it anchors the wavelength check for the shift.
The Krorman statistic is 4449.0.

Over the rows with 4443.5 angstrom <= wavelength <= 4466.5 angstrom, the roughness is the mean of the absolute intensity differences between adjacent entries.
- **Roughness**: 13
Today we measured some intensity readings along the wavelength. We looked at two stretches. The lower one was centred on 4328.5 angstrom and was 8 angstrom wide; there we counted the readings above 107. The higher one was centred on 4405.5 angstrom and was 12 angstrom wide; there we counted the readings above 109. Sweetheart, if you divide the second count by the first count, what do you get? 1.0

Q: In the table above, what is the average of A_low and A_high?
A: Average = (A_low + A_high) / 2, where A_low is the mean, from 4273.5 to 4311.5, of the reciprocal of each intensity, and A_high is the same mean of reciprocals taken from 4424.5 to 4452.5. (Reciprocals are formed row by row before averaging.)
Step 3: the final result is 0.0129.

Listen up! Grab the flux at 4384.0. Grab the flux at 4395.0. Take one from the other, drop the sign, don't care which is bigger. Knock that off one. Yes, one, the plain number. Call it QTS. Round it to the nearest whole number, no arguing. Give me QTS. -65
